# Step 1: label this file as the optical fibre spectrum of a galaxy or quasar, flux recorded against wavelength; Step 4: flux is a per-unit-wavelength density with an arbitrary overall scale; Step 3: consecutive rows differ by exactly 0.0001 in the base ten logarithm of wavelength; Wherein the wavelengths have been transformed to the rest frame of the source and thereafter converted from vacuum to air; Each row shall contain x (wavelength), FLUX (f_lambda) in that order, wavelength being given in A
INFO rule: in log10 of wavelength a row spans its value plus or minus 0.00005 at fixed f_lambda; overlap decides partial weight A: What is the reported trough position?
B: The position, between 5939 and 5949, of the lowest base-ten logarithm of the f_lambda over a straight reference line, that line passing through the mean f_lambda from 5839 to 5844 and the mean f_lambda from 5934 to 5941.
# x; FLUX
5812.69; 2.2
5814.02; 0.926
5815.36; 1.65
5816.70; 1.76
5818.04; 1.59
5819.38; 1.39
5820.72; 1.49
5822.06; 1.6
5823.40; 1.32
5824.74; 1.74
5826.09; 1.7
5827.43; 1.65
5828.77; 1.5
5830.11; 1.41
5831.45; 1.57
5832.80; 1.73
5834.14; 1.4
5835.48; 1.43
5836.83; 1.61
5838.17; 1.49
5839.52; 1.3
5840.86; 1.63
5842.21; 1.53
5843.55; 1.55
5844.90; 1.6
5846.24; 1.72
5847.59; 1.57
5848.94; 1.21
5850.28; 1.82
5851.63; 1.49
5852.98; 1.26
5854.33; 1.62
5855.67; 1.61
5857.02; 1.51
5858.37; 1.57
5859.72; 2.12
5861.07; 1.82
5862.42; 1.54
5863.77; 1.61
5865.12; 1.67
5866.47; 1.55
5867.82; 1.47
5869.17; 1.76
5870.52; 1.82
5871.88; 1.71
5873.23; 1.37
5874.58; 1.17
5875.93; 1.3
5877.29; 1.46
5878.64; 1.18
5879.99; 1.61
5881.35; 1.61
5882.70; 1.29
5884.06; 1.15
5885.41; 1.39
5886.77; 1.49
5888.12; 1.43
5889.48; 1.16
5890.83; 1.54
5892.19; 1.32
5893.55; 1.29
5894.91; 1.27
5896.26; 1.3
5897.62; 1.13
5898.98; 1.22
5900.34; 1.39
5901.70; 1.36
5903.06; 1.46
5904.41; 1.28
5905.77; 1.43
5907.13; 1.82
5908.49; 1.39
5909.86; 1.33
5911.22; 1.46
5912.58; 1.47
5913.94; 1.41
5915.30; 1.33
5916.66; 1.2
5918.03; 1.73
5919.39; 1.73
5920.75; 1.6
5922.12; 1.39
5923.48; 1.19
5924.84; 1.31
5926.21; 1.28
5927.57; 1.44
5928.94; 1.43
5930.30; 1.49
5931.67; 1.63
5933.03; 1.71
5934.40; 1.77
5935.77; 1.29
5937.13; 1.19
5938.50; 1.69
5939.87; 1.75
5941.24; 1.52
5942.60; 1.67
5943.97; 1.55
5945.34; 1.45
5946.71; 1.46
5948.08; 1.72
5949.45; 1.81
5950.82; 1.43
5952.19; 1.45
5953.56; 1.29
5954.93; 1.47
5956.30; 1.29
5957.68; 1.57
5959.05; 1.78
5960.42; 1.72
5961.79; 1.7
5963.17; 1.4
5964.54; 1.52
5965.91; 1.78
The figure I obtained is 5945.34 A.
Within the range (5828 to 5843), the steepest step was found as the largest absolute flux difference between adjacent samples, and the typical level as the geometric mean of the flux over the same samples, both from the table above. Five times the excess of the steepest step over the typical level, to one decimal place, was -5.9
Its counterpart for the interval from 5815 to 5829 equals -5.8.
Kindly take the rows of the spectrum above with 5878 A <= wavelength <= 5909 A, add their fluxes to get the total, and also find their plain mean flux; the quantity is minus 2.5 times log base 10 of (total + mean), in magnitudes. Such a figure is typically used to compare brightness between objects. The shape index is -3.79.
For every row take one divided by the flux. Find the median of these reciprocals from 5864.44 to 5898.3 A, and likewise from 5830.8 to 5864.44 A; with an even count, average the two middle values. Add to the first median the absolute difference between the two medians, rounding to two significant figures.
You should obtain 0.80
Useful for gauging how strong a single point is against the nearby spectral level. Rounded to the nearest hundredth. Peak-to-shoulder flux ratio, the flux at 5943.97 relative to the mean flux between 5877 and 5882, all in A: 1.06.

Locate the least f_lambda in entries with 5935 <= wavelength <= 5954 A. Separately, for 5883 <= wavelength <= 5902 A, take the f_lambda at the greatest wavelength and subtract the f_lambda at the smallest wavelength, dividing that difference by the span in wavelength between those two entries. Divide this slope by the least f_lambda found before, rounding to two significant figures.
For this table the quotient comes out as 0.010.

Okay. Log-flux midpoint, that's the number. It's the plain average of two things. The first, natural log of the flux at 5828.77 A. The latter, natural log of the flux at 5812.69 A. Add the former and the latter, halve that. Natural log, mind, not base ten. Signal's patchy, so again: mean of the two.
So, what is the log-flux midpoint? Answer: 0.597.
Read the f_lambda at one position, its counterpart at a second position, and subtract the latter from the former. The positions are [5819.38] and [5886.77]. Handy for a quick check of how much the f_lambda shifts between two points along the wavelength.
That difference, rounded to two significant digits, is -0.10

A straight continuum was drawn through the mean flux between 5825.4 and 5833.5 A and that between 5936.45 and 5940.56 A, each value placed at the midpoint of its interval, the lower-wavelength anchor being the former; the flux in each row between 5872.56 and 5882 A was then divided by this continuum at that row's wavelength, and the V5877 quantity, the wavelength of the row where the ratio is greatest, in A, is 5881.35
